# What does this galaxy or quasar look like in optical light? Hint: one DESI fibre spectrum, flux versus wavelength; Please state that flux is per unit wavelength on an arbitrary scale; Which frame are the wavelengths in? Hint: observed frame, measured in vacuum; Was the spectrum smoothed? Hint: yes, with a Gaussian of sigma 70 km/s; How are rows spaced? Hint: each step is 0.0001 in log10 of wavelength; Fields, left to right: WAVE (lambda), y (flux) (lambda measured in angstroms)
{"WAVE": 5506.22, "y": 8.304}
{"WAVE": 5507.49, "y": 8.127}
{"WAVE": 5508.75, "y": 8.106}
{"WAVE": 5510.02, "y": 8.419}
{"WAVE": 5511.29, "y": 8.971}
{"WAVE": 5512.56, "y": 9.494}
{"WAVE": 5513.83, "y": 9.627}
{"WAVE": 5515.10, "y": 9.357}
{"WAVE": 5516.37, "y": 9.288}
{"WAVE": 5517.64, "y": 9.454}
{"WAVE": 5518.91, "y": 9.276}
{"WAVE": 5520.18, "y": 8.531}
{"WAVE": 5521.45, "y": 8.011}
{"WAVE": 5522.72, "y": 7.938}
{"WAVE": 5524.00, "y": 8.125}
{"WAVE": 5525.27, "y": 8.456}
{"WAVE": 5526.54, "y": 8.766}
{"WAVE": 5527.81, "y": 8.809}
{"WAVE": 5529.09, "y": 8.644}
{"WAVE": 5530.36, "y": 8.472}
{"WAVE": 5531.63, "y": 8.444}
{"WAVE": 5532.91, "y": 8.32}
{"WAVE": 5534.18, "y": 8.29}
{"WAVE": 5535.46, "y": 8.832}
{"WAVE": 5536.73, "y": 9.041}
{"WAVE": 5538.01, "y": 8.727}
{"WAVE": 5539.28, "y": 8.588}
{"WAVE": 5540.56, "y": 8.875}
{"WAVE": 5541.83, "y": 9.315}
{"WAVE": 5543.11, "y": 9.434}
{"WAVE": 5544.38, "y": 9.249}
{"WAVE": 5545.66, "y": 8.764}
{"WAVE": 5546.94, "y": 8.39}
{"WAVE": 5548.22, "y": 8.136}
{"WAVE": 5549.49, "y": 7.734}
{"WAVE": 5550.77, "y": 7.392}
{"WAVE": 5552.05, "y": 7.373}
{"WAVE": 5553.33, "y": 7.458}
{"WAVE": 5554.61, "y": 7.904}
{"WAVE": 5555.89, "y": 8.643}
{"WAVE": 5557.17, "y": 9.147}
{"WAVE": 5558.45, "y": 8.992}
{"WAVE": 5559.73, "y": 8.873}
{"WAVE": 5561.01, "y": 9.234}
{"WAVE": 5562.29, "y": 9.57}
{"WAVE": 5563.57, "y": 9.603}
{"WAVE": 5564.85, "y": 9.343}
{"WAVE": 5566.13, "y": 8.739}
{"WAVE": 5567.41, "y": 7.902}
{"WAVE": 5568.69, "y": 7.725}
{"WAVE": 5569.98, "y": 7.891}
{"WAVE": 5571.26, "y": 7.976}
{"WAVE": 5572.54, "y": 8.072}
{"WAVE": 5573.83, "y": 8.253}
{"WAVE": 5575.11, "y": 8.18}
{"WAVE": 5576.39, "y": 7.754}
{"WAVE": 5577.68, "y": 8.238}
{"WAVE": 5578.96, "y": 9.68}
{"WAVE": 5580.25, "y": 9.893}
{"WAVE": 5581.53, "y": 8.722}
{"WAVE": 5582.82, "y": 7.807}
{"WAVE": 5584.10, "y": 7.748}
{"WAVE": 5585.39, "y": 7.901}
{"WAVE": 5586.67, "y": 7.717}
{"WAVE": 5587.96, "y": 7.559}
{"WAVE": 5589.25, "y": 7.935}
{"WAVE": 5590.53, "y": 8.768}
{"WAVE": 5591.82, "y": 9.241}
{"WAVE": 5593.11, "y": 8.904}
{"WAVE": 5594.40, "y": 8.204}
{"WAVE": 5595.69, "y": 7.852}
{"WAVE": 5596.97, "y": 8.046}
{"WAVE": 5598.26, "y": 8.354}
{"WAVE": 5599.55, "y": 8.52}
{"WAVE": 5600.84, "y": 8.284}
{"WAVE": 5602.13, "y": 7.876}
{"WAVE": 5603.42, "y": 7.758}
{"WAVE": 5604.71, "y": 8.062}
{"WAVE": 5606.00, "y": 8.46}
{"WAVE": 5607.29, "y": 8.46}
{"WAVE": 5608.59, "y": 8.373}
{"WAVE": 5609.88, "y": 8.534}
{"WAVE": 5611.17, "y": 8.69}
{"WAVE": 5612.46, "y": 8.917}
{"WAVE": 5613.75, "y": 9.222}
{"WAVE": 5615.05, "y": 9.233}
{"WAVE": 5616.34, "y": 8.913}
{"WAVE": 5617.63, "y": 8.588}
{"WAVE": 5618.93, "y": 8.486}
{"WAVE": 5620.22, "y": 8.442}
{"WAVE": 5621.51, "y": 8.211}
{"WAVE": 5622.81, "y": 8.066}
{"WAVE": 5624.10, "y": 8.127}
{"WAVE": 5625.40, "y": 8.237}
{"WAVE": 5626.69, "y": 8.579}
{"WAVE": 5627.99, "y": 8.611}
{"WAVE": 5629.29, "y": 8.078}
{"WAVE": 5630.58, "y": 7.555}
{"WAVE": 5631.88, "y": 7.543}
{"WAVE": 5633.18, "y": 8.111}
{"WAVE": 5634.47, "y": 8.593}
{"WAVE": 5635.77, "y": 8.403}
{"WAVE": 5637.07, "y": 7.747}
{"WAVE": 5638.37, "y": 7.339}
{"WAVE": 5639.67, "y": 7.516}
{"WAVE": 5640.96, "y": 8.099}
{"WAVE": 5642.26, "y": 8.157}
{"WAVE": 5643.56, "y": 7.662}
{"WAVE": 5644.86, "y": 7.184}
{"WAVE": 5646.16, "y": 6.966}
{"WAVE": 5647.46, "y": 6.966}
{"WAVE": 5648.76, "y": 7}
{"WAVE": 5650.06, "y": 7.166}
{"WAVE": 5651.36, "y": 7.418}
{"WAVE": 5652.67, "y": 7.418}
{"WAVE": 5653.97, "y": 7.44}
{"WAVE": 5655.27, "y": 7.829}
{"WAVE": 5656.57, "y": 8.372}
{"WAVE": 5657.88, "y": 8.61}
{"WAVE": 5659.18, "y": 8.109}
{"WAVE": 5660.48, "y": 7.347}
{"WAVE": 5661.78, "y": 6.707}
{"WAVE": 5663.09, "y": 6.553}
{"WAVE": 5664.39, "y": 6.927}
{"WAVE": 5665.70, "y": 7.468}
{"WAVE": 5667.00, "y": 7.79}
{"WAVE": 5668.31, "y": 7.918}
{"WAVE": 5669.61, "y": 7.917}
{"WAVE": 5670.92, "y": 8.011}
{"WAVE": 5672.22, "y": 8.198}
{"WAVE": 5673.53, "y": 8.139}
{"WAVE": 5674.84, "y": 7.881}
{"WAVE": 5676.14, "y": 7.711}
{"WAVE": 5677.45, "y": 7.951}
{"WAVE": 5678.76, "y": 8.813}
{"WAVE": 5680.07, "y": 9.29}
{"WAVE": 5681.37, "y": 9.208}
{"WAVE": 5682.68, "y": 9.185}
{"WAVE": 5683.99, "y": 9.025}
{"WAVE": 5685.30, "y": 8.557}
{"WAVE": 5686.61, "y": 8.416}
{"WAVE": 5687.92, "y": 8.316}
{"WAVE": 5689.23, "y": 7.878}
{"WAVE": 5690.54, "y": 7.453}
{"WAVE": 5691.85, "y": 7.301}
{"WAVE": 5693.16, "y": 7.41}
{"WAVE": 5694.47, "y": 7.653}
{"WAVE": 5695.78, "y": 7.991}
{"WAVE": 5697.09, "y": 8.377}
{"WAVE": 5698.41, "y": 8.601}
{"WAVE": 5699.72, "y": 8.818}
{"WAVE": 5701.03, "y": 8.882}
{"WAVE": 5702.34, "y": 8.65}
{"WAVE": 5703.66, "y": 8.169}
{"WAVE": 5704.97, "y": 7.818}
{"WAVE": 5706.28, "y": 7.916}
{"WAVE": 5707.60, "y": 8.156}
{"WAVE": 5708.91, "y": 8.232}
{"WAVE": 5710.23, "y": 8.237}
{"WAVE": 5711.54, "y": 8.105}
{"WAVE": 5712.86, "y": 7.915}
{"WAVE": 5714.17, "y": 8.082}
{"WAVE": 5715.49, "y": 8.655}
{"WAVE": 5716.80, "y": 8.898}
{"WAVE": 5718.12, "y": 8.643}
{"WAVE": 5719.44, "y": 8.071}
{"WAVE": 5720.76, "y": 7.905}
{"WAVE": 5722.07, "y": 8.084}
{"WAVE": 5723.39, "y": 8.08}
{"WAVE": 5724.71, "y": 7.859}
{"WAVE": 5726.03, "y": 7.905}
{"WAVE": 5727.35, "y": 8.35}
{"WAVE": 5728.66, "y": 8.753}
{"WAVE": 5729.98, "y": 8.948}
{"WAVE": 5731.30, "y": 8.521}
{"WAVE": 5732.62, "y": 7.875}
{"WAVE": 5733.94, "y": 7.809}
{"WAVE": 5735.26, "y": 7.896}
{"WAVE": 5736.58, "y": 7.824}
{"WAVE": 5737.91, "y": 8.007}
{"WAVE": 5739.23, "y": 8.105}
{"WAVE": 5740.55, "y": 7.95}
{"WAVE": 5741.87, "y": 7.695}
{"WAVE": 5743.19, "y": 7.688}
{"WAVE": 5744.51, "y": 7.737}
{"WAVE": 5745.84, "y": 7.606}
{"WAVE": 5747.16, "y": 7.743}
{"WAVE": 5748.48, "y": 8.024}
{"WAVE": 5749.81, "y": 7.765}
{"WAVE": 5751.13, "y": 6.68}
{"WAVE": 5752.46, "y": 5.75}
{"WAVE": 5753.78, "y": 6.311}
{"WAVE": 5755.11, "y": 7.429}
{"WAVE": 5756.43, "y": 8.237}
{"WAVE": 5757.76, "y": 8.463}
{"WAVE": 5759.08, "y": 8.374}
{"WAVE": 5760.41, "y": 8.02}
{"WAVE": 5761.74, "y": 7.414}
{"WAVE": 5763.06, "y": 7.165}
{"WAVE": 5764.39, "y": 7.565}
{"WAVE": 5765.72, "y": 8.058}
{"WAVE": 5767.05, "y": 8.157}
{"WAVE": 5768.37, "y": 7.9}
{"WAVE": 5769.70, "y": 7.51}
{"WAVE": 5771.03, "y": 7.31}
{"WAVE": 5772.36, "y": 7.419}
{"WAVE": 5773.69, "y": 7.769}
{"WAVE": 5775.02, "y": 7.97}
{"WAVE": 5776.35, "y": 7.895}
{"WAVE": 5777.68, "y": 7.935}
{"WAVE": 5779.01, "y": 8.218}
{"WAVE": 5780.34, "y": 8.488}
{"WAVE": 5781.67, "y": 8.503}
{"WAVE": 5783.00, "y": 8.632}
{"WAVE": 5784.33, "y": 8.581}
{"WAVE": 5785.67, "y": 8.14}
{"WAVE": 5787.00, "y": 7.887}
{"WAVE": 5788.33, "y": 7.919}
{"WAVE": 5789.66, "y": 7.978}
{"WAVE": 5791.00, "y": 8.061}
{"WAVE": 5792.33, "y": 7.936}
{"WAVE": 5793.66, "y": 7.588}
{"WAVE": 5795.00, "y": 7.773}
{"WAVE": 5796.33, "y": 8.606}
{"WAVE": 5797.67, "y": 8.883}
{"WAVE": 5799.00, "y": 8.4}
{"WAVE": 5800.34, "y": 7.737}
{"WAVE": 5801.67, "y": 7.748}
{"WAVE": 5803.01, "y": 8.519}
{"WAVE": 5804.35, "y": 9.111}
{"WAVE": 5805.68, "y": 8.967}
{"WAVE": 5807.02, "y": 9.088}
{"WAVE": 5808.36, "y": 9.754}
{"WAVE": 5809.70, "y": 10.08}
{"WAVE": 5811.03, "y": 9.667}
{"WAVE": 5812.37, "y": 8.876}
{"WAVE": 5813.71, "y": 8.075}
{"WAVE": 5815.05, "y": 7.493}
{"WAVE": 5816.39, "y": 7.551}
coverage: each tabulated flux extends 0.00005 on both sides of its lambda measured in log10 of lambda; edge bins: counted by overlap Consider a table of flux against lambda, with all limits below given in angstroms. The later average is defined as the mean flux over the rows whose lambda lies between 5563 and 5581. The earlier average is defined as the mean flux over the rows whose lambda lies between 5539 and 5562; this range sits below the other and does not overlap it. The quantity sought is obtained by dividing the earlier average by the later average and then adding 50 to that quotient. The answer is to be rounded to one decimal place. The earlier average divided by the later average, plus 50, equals 51.0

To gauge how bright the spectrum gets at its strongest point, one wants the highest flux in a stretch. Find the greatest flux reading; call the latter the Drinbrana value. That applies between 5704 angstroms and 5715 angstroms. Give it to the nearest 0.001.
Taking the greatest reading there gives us 8.237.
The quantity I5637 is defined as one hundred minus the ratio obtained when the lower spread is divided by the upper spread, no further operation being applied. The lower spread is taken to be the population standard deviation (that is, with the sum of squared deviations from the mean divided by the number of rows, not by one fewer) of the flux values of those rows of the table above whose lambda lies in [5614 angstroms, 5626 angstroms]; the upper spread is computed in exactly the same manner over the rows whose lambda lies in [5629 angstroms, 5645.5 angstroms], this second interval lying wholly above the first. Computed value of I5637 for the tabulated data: 99.1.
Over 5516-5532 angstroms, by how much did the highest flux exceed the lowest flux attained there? 1.5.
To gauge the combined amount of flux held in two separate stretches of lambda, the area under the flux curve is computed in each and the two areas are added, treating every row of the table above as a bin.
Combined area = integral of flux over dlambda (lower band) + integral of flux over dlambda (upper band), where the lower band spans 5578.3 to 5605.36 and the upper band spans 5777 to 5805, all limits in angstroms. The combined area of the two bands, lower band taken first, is 455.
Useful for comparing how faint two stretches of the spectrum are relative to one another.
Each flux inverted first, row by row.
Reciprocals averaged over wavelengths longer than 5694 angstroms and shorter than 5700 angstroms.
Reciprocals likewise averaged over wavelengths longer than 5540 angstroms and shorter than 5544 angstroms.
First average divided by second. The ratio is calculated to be 1.11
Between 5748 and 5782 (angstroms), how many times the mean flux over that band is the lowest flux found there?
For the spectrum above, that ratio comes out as 0.75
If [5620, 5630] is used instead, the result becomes 0.97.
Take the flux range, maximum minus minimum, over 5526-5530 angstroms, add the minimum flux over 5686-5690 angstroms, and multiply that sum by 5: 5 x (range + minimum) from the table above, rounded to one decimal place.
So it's 40.2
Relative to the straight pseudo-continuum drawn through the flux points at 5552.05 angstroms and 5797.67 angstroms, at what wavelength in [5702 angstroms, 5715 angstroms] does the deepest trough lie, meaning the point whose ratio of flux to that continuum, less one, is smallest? 5704.97 angstroms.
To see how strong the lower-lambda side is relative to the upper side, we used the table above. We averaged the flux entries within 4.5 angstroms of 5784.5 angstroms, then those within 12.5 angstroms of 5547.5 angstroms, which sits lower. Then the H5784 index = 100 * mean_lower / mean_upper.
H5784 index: 103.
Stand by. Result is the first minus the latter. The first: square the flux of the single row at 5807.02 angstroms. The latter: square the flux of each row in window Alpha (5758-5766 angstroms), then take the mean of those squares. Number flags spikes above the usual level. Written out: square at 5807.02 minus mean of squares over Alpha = 22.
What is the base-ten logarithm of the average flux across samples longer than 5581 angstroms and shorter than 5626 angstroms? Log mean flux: 0.922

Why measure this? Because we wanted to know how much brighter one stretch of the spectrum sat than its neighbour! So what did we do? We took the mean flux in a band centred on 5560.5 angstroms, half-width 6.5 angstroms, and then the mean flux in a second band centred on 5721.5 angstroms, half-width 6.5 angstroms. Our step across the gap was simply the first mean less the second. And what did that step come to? 0.8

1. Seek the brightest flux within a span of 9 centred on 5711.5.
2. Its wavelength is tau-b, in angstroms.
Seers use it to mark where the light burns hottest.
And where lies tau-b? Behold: 5715.49 angstroms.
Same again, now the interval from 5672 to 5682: 5680.07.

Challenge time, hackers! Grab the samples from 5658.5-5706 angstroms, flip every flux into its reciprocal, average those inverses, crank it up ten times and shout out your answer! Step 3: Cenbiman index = 1.25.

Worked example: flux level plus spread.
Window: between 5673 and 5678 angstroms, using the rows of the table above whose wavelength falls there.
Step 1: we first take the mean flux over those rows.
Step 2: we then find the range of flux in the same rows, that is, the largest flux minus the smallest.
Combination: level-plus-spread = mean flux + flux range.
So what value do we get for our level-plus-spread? 8.3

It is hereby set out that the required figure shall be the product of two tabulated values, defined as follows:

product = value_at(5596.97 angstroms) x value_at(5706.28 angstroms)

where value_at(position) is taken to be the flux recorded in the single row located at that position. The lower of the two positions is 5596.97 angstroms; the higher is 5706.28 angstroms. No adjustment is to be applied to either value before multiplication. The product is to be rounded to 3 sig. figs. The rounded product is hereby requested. 63.7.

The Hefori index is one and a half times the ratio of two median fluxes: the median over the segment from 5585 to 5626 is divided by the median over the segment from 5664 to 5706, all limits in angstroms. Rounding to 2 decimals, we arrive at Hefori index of 1.55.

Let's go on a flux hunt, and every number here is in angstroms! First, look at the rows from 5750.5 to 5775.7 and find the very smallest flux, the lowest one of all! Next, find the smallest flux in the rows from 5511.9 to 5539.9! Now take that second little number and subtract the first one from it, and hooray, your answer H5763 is 2.2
